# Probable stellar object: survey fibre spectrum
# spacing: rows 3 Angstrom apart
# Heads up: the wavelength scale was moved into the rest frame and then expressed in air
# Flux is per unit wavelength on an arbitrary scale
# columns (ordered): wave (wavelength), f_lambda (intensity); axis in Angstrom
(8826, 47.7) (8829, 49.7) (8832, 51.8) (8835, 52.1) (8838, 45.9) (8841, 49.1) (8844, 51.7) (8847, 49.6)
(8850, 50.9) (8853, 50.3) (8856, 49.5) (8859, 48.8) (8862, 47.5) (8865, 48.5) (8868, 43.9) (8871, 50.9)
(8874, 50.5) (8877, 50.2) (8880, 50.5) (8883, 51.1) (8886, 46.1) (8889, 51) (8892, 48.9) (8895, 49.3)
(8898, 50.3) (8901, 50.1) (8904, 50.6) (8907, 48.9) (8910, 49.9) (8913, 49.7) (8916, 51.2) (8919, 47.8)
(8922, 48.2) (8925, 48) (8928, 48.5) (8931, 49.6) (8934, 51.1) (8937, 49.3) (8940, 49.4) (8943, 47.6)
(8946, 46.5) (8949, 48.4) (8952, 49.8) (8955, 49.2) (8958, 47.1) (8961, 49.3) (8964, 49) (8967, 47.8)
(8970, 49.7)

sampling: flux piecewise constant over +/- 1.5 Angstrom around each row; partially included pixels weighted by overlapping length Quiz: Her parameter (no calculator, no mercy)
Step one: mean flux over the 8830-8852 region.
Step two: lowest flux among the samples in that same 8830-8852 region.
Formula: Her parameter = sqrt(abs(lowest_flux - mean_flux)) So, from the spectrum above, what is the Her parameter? 2.1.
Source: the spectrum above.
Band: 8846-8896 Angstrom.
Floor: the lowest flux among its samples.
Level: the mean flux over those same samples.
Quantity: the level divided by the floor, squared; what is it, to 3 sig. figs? 1.26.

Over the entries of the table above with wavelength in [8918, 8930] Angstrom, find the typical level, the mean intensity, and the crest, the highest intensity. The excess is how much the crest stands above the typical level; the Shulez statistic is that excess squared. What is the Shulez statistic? 0.1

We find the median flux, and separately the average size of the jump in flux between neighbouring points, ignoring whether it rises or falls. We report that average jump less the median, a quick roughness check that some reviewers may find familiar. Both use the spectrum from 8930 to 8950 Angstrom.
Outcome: -47.9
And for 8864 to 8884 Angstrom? -48.3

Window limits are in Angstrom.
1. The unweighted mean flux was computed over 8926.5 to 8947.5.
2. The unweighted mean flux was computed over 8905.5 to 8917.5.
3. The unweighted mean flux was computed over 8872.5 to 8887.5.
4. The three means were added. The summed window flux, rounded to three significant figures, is 148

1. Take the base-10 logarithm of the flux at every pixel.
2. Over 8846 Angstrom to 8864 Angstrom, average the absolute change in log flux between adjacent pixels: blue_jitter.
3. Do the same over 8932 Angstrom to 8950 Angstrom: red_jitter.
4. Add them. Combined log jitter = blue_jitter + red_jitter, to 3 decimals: 0.020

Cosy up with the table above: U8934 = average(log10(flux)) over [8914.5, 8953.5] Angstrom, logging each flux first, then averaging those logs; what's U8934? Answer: 1.69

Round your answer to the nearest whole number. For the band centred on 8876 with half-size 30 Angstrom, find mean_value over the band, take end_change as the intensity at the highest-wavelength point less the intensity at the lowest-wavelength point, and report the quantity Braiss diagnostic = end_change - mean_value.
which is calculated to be -48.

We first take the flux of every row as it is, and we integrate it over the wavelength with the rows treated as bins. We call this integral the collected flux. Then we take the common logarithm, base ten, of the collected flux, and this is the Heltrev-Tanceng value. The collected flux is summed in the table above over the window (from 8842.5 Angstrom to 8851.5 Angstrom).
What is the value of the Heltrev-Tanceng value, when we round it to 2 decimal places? 2.66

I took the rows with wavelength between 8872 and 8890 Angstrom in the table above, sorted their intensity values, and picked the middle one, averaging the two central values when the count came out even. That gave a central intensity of 50.5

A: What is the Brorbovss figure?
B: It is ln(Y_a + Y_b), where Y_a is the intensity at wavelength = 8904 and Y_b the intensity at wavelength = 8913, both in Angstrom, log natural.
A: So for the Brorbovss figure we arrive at 4.61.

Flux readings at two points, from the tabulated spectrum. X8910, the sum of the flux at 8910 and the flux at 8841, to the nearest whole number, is 99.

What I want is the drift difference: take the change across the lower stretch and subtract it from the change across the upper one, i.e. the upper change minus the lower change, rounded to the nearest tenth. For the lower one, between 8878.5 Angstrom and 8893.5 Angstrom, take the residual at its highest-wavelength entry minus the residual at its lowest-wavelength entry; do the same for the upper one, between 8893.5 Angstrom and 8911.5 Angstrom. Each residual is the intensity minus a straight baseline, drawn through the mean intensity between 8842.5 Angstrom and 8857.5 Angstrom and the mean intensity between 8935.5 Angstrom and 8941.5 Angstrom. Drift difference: 2.2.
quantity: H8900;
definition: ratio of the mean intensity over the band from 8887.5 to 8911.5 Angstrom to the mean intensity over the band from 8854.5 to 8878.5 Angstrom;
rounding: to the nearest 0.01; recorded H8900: 1.02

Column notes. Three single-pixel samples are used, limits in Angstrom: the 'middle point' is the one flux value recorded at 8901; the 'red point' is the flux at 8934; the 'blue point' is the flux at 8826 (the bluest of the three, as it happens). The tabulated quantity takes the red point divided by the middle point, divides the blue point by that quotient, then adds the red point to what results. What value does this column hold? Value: 98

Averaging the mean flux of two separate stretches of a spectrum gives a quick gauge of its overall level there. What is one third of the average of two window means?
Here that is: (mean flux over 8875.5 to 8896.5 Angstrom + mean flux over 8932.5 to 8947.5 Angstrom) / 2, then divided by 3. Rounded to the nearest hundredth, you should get 16.39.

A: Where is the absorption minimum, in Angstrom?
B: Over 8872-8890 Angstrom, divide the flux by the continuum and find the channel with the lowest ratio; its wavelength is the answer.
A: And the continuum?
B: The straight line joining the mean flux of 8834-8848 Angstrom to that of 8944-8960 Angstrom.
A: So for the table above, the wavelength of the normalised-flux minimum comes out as 8886 Angstrom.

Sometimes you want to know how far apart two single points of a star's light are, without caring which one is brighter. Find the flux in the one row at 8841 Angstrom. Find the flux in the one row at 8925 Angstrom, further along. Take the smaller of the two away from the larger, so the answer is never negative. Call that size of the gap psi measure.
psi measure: 1.1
